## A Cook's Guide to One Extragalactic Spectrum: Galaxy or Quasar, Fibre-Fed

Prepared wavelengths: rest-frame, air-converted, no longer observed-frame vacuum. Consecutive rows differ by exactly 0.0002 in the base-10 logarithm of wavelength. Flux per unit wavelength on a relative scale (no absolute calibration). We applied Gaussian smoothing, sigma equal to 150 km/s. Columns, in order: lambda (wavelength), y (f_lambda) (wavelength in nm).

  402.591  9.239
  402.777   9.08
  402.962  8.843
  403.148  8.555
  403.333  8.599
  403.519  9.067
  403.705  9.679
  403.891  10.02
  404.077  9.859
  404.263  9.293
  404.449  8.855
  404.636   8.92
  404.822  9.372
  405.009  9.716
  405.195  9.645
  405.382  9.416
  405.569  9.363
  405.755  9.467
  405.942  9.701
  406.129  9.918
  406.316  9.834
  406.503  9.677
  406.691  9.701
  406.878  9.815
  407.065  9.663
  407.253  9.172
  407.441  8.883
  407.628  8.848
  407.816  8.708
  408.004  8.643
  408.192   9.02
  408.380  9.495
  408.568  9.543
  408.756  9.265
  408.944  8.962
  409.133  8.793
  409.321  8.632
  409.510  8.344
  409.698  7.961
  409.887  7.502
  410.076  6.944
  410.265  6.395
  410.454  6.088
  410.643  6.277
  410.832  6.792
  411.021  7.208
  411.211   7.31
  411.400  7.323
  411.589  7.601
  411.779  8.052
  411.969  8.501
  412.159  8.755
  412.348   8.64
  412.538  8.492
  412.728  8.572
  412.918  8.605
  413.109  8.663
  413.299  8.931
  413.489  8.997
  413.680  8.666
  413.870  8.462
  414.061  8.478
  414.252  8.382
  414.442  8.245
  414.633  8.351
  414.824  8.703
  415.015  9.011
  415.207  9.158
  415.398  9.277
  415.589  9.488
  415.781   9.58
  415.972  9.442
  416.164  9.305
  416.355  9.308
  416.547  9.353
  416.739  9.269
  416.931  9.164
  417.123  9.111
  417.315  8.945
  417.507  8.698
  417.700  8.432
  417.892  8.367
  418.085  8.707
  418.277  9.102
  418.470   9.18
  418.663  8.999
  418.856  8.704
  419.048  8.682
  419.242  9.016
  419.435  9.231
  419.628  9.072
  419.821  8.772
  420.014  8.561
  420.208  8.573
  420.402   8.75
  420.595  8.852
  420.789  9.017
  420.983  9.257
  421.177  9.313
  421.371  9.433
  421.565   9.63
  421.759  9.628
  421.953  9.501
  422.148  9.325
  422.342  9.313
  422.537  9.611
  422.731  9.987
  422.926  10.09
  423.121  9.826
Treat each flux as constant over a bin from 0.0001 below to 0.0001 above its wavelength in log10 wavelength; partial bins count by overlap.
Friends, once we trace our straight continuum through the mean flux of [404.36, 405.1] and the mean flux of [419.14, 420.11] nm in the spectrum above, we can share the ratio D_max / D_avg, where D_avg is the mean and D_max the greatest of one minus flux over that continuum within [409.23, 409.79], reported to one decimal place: 1.4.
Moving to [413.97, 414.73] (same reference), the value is 1.2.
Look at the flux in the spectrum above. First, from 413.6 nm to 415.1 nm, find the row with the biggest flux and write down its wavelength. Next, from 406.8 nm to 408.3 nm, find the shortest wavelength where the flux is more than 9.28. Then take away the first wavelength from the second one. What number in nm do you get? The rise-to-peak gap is -8.14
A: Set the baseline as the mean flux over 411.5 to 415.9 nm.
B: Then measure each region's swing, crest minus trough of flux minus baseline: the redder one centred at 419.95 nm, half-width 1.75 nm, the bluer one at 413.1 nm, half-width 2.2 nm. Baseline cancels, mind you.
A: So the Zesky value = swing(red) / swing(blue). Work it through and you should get 0.5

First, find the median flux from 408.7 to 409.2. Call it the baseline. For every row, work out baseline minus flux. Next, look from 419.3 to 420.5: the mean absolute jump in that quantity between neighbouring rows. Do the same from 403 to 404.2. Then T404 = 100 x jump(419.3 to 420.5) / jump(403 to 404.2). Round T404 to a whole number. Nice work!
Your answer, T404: 53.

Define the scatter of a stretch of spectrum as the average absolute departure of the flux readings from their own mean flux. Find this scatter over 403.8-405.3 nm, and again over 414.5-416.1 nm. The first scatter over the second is 1.07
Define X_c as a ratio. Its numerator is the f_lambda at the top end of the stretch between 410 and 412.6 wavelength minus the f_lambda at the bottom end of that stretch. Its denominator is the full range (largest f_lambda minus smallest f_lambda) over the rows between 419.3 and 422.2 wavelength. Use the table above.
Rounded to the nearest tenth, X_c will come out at 1.4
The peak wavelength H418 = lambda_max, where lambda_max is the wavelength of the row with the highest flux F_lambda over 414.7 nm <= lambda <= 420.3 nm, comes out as 415.781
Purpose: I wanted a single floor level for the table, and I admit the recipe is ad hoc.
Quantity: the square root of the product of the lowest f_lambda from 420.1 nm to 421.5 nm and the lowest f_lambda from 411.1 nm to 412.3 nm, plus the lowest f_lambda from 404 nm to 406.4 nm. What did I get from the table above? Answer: 16.8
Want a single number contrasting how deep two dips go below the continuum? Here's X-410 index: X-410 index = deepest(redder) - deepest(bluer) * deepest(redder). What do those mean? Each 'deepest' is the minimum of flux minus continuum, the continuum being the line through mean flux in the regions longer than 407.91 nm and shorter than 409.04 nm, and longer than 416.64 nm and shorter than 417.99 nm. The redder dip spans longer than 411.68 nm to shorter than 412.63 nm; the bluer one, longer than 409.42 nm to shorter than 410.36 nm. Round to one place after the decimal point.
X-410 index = -3.7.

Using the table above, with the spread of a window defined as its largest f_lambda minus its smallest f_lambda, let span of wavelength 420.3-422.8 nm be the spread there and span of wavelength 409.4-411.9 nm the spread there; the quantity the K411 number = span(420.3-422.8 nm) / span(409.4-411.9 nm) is 0.55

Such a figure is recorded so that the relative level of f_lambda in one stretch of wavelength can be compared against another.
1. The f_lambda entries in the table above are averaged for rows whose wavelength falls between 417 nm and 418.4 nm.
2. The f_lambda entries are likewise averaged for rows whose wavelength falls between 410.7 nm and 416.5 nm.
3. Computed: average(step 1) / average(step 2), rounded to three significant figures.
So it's 1.03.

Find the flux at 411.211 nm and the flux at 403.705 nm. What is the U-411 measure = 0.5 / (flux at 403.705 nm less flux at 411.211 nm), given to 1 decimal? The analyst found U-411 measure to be 0.2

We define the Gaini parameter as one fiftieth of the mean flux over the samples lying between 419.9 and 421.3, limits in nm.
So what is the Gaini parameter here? 0.178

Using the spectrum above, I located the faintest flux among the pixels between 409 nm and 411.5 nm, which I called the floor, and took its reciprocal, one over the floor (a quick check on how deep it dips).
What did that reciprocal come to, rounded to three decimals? 0.164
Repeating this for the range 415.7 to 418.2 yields 0.120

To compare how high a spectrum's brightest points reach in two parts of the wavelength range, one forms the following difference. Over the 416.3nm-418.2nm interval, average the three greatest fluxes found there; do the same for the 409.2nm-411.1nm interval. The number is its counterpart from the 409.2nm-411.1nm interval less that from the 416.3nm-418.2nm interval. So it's -1.0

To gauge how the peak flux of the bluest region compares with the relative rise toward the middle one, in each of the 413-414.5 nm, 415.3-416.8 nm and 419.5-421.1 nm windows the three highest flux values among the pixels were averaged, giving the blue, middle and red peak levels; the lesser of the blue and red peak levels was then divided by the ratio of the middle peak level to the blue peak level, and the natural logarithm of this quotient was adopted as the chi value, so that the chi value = 2.11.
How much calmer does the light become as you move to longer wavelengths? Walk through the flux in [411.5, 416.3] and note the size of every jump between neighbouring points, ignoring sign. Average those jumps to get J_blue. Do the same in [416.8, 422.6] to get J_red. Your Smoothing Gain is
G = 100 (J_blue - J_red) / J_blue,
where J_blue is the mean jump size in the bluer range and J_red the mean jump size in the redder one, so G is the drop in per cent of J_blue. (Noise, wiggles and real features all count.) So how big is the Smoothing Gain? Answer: 4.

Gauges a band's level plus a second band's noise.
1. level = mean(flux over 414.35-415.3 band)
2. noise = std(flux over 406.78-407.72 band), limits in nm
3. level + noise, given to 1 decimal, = 9.1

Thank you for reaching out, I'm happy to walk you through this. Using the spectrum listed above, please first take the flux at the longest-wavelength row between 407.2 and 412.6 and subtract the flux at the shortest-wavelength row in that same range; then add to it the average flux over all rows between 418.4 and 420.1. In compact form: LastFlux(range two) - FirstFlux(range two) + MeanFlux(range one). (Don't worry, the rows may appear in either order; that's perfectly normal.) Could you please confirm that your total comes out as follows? 8.2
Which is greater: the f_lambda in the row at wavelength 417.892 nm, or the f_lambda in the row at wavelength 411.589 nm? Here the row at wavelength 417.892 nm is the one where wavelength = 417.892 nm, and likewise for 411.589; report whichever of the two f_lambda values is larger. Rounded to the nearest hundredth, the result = 8.37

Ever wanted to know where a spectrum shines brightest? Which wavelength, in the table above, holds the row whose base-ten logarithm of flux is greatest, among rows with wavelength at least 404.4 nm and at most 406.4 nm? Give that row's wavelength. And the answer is 406.129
